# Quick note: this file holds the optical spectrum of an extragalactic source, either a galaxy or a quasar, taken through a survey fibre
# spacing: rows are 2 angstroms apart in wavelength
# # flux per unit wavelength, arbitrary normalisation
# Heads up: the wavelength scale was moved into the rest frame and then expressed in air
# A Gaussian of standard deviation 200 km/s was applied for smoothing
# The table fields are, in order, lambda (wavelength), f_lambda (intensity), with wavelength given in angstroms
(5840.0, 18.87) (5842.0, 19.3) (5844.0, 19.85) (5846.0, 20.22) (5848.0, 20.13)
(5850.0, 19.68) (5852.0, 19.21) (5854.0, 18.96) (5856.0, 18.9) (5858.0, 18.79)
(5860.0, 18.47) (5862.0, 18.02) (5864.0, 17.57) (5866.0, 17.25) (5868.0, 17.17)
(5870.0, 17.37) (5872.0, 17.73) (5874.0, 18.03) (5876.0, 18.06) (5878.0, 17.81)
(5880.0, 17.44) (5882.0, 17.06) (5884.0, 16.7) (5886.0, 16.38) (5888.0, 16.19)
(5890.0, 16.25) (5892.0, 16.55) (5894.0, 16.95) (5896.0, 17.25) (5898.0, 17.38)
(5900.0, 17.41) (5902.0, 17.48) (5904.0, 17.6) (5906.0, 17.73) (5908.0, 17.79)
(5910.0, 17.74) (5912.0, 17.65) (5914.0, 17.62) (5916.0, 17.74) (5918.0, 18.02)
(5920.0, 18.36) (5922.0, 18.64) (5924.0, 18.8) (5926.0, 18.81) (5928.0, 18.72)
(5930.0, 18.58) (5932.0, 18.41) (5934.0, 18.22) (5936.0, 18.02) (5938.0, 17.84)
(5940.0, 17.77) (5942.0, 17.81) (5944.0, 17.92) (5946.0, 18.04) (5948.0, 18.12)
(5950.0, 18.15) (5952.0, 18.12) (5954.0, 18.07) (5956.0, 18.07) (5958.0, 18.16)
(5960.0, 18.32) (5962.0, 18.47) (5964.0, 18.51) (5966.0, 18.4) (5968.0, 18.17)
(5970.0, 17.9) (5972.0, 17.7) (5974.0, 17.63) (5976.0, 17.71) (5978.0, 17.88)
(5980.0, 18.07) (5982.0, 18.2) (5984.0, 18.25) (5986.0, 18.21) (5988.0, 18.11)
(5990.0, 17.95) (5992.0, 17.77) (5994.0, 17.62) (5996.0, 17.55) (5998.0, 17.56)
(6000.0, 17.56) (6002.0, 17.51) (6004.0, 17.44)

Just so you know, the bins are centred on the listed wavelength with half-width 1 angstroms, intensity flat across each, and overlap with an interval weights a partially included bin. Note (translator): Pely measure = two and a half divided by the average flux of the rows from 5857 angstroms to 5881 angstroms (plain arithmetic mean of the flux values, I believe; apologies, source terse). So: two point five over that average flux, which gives 0.140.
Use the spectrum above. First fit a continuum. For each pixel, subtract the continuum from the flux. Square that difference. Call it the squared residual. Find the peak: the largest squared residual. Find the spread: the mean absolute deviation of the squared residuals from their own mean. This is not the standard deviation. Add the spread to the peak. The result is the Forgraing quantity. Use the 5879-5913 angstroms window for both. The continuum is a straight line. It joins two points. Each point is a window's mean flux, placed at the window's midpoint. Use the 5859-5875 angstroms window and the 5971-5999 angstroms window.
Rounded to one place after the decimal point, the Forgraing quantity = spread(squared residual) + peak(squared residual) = 3.1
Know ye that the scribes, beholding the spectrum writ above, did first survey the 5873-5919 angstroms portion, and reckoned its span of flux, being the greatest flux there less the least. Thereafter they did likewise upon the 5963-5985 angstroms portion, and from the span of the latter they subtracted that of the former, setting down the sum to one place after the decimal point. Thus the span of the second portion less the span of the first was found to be -1.0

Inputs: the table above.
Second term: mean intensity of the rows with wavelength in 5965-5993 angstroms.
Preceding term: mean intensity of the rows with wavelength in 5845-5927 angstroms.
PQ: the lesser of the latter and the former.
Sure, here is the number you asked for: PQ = 17.9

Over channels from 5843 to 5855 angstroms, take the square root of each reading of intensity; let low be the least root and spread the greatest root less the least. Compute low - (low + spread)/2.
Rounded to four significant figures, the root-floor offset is 2.106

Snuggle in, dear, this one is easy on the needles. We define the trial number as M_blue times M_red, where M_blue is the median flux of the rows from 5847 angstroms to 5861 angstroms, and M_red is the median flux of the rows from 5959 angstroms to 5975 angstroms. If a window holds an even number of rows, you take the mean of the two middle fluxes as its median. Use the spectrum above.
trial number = 346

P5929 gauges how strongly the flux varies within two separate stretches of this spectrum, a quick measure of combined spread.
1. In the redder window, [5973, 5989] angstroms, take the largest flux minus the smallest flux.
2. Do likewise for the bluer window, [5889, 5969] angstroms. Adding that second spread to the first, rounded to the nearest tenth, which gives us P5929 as 3.2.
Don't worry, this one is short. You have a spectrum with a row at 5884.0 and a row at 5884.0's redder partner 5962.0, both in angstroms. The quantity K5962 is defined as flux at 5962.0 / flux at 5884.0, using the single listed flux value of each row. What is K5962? 1.11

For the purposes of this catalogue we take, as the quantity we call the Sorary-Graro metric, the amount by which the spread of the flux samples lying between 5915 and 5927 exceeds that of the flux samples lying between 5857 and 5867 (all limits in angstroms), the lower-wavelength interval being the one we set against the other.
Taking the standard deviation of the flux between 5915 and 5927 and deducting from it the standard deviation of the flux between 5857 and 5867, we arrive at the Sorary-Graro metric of -0.2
